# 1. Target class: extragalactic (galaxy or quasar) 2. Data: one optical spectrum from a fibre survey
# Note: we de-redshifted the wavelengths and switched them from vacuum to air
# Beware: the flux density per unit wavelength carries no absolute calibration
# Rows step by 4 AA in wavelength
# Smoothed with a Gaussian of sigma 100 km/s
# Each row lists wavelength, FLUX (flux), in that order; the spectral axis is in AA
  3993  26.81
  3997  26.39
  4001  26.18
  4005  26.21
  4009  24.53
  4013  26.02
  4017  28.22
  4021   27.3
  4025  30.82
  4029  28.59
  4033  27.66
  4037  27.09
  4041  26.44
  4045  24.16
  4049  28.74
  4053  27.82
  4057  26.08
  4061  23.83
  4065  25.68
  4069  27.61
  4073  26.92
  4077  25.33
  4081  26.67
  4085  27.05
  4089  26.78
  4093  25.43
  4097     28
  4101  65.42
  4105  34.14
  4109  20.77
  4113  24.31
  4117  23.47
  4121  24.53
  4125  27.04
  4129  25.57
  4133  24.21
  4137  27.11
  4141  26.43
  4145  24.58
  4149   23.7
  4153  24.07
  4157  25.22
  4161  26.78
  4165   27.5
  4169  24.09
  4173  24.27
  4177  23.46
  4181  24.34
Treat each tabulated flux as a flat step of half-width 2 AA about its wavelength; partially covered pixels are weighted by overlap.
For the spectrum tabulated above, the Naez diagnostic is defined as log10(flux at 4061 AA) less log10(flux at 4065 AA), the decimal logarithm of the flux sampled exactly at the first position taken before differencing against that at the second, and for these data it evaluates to -0.032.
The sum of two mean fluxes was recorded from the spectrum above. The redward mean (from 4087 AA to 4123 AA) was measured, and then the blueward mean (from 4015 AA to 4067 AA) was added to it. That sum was 57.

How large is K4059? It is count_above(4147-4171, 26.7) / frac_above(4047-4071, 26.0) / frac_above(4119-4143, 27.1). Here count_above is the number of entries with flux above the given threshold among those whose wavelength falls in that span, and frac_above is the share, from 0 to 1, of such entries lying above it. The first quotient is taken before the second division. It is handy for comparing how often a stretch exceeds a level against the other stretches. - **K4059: 18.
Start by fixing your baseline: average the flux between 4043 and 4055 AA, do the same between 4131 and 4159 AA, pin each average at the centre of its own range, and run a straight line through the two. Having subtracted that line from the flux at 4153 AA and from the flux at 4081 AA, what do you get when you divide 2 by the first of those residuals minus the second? -1.7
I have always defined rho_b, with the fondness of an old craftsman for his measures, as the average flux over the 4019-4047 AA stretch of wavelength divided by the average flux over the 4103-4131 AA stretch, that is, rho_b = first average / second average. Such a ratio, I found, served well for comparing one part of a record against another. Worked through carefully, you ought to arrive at 1.07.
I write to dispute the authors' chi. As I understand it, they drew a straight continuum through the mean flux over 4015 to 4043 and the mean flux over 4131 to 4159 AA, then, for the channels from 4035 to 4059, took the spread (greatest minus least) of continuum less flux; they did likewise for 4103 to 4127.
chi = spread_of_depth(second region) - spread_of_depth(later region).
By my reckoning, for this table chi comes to -8.6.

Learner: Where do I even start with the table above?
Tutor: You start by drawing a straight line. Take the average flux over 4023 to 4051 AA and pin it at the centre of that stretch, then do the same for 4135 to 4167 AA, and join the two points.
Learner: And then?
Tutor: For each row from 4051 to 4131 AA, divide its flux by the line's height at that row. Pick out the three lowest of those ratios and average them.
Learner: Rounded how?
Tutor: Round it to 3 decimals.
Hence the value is 0.852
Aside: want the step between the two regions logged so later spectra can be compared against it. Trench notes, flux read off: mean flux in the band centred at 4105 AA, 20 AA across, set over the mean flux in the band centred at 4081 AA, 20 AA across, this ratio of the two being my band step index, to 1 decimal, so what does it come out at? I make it 1.3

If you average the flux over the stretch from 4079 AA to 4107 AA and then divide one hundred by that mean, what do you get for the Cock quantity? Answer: 3.00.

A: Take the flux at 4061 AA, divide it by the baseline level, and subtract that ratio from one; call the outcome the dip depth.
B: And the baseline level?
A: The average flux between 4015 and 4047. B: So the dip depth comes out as 0.13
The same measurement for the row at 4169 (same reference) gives 0.13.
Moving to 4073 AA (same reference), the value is 0.02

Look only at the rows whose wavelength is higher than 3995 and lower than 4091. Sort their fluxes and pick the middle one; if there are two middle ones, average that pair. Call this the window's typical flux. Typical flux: 26.7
